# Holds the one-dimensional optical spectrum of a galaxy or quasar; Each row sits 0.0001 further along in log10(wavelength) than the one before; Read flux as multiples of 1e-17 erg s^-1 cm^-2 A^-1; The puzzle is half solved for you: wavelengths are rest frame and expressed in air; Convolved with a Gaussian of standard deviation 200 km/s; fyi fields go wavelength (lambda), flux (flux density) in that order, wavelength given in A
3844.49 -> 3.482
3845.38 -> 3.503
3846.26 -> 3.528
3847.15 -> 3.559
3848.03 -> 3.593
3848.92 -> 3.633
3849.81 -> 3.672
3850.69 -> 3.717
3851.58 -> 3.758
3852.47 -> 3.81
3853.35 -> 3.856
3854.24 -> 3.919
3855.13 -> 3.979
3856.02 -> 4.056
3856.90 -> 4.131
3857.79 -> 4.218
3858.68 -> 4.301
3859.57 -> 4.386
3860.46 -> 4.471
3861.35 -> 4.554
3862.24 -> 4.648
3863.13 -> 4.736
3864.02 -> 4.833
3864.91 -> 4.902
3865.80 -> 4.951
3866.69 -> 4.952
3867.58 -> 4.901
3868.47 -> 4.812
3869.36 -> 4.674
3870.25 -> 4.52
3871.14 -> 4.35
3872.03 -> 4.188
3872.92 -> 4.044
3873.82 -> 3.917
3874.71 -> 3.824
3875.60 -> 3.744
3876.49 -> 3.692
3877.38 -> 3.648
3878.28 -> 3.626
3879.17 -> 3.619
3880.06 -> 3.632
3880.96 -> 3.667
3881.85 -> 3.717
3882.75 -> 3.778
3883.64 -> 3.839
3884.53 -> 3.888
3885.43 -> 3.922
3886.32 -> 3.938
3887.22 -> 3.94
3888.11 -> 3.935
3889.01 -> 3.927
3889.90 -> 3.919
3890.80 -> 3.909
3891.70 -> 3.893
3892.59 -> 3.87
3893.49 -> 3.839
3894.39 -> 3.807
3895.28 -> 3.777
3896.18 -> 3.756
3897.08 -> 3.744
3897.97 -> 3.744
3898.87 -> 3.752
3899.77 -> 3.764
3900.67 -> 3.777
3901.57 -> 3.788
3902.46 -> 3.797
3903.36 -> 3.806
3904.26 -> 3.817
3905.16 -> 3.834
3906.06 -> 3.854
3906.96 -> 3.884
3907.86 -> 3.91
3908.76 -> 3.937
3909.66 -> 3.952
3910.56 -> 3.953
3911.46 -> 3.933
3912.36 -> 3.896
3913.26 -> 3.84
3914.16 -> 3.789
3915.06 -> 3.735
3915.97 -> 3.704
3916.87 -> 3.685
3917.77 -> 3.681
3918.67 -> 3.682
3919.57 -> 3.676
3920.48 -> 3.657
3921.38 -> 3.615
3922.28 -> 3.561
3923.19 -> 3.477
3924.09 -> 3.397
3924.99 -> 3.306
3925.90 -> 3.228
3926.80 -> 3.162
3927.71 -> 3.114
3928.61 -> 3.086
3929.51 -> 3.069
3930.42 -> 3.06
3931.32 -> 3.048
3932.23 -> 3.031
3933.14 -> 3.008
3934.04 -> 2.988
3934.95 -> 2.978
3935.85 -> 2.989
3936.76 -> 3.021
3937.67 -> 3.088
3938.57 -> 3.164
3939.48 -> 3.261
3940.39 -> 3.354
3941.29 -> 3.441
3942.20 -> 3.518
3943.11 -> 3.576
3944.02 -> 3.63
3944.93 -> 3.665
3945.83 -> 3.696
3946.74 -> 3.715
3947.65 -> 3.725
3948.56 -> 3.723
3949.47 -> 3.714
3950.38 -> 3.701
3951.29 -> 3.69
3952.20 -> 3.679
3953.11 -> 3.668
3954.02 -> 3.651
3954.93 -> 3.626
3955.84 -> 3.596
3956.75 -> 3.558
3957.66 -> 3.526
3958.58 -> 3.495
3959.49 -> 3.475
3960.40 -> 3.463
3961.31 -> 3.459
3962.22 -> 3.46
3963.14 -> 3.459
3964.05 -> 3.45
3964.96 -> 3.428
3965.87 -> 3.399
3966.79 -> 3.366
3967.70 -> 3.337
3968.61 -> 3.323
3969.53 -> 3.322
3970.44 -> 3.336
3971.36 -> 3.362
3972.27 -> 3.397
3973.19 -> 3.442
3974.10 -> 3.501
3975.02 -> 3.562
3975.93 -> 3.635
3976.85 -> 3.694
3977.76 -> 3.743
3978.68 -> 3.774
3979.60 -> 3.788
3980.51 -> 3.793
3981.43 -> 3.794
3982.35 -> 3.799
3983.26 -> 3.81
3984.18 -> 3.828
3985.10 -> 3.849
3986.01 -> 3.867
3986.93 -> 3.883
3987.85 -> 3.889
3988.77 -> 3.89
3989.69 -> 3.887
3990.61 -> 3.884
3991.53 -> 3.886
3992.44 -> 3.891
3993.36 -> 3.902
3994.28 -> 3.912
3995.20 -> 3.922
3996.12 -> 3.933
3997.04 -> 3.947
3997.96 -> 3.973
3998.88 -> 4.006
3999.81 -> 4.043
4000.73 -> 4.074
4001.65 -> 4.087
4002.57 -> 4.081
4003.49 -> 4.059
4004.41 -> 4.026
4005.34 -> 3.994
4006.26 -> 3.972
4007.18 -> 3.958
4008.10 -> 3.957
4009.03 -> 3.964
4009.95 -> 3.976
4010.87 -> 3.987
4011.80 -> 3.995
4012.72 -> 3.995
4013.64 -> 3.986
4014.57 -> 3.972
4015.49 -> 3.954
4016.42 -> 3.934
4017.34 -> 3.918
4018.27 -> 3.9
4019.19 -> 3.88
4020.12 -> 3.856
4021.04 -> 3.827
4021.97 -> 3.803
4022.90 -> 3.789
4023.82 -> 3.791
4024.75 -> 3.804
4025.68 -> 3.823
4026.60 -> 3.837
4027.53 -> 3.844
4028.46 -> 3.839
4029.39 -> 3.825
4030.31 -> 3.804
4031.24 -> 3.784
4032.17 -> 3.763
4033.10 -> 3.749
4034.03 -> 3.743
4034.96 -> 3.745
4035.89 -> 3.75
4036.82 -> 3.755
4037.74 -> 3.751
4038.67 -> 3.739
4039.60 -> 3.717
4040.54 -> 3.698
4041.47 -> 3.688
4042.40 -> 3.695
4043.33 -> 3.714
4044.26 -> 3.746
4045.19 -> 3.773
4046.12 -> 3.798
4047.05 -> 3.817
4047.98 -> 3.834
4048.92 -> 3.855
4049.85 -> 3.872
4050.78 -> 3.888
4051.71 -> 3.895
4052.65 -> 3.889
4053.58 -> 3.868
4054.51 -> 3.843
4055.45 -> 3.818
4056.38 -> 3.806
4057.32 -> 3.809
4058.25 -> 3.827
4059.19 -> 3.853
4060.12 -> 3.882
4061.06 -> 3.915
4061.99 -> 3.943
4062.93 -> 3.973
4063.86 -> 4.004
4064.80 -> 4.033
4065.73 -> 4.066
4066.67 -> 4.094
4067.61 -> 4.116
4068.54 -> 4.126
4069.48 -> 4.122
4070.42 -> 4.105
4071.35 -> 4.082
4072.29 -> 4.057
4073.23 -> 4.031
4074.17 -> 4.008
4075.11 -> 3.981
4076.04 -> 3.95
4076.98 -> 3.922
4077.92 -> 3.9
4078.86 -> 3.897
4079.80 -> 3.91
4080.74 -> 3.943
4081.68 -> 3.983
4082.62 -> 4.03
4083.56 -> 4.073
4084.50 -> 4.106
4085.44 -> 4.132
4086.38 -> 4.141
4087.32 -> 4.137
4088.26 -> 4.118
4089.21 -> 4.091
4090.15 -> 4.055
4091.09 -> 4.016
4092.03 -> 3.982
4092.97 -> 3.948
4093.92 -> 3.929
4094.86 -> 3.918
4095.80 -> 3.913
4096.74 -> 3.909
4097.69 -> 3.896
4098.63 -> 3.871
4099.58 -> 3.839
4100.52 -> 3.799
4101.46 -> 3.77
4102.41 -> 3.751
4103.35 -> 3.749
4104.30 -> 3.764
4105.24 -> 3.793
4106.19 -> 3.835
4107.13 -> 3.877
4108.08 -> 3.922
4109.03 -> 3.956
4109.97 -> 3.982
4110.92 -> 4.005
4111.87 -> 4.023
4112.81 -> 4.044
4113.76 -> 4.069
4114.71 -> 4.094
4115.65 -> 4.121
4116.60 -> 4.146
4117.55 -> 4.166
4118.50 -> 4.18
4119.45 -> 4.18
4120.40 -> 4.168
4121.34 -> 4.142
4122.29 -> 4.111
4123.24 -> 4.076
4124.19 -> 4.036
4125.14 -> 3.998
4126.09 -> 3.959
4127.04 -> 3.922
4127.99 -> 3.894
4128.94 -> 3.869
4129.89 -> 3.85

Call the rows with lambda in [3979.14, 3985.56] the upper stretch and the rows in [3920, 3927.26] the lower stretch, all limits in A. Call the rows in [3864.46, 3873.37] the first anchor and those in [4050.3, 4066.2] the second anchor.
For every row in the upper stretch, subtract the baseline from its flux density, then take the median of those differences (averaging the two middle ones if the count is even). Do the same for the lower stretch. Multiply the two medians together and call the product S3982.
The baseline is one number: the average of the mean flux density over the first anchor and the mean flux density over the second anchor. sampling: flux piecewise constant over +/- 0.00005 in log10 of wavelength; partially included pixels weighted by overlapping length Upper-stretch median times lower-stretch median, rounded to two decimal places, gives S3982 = 0.39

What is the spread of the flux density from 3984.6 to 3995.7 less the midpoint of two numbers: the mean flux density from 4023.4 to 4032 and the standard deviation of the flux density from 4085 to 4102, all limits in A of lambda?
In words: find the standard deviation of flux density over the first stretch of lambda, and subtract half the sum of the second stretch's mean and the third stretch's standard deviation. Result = -1.95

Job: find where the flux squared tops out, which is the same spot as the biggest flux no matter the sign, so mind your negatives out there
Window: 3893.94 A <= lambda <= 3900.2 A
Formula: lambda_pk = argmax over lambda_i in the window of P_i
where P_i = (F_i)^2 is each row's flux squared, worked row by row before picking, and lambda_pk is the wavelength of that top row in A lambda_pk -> 3894.39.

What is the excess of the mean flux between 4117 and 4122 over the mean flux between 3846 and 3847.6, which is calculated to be 0.62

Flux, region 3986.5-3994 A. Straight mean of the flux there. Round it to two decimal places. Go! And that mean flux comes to 3.89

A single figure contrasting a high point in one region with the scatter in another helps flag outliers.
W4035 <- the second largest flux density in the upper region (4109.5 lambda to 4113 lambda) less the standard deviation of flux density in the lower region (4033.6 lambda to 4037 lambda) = 4.02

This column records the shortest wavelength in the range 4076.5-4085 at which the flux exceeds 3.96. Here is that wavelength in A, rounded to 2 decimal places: 4081.68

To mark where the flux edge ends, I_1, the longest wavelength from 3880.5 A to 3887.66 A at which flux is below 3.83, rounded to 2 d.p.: 3882.75 A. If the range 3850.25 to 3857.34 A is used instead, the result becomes 3852.47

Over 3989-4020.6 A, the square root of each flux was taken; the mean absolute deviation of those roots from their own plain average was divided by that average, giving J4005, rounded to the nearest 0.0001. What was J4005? 0.0062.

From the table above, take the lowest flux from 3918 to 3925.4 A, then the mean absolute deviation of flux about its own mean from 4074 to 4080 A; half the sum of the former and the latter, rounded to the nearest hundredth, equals 1.67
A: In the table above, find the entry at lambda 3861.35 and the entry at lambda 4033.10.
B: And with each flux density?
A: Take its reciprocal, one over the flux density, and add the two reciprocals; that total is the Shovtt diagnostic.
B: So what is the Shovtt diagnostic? 0.49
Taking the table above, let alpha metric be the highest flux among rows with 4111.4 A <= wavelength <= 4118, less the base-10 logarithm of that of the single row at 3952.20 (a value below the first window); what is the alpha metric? 3.60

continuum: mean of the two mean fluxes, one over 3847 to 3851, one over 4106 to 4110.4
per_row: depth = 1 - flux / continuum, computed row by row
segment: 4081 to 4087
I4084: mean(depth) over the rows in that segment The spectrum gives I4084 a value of -0.08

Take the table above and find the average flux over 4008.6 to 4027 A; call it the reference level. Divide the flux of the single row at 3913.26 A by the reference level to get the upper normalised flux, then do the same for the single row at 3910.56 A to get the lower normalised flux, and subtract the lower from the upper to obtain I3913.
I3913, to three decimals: -0.029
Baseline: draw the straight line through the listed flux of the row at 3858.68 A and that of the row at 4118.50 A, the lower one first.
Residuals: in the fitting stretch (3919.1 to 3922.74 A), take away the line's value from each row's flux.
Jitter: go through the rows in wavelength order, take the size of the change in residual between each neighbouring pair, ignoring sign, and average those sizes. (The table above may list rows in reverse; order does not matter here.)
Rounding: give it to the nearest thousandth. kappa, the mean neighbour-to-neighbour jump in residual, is 0.038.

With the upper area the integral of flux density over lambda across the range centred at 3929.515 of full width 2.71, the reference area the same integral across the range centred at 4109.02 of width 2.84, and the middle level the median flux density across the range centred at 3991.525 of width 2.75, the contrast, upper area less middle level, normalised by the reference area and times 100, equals 40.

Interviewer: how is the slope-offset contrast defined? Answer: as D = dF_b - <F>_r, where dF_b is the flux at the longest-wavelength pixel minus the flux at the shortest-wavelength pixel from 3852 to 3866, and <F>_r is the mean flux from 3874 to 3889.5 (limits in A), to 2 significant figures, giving -2.6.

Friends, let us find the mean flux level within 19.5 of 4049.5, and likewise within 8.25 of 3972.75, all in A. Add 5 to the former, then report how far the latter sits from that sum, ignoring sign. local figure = 5.33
